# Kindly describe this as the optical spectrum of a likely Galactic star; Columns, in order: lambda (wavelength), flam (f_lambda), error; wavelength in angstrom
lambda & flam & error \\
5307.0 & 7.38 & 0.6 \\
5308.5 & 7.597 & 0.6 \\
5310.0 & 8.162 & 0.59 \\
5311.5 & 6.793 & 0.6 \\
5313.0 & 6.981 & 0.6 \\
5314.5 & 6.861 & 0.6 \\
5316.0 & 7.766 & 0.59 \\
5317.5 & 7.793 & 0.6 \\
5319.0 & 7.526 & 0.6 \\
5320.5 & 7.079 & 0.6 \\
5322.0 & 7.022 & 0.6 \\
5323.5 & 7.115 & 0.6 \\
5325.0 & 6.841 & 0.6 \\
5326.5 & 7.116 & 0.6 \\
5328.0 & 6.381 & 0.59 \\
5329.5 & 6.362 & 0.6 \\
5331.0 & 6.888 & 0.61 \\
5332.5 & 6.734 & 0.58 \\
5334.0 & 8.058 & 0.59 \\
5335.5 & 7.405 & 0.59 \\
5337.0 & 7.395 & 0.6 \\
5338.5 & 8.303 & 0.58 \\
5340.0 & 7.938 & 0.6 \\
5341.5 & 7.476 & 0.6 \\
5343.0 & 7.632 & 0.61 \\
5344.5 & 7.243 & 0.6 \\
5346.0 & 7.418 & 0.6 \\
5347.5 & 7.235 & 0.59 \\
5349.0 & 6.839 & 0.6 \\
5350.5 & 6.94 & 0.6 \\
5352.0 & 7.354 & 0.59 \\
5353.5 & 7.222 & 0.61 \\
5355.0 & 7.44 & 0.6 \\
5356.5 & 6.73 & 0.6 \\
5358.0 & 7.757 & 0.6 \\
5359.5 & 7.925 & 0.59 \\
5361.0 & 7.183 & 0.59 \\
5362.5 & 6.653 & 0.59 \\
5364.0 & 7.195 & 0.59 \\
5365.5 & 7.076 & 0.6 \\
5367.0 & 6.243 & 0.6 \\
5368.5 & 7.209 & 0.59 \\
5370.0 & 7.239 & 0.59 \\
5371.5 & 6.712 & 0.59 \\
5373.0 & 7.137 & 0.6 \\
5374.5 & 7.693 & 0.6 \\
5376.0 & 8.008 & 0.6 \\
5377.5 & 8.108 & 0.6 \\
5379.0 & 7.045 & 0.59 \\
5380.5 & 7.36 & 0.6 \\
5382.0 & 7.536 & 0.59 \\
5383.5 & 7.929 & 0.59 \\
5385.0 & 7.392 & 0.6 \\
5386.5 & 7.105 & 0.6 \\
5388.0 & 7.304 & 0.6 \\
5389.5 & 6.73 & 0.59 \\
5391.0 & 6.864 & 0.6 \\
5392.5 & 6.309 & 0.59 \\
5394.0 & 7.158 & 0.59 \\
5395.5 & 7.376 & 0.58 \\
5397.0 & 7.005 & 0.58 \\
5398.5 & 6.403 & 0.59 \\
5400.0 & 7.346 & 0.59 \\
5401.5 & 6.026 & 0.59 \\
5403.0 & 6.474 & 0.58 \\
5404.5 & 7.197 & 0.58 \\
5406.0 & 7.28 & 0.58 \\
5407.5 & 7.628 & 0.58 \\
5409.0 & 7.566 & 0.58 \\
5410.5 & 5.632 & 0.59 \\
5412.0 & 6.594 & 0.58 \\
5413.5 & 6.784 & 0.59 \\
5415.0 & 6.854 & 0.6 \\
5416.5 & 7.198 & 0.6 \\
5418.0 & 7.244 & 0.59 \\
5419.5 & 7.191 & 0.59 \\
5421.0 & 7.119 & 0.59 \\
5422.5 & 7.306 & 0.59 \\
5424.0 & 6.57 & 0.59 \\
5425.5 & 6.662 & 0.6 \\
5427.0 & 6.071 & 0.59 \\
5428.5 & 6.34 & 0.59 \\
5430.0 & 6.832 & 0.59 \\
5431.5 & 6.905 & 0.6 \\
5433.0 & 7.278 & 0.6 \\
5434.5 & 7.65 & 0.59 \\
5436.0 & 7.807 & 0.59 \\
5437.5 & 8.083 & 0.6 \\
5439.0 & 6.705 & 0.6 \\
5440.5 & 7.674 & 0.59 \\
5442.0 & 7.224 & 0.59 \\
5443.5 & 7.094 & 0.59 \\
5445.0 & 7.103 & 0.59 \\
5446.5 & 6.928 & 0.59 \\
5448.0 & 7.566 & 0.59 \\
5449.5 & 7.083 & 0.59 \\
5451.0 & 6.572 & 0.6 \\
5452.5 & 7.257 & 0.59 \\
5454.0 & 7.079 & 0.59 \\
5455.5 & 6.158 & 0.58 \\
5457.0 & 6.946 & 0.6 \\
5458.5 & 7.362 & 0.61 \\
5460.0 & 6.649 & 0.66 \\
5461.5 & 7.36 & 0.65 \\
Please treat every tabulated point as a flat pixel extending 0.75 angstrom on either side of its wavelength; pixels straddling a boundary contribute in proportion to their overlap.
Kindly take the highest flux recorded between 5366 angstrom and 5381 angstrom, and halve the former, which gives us 4.05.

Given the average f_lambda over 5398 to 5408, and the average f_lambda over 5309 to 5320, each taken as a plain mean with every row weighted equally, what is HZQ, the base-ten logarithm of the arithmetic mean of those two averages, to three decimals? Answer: 0.855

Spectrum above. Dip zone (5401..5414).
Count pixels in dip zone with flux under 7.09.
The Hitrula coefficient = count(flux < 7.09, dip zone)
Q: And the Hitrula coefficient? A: 5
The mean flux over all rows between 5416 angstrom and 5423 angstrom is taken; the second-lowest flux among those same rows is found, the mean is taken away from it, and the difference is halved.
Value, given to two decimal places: -0.01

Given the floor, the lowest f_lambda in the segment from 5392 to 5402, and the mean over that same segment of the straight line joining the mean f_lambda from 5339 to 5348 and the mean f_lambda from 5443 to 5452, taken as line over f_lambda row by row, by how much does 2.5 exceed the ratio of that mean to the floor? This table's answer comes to 2.322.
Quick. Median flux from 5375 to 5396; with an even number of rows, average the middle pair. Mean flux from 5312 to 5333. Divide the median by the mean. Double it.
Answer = 2.08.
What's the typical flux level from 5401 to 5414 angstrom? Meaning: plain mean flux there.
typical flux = 6.8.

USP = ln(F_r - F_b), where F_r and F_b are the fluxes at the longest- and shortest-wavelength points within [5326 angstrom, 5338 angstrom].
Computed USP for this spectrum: -1.3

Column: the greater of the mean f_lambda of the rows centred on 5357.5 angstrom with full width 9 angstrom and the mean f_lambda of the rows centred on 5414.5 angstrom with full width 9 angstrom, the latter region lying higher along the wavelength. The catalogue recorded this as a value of 7.4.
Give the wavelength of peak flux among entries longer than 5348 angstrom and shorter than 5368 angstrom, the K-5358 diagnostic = 5359.5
